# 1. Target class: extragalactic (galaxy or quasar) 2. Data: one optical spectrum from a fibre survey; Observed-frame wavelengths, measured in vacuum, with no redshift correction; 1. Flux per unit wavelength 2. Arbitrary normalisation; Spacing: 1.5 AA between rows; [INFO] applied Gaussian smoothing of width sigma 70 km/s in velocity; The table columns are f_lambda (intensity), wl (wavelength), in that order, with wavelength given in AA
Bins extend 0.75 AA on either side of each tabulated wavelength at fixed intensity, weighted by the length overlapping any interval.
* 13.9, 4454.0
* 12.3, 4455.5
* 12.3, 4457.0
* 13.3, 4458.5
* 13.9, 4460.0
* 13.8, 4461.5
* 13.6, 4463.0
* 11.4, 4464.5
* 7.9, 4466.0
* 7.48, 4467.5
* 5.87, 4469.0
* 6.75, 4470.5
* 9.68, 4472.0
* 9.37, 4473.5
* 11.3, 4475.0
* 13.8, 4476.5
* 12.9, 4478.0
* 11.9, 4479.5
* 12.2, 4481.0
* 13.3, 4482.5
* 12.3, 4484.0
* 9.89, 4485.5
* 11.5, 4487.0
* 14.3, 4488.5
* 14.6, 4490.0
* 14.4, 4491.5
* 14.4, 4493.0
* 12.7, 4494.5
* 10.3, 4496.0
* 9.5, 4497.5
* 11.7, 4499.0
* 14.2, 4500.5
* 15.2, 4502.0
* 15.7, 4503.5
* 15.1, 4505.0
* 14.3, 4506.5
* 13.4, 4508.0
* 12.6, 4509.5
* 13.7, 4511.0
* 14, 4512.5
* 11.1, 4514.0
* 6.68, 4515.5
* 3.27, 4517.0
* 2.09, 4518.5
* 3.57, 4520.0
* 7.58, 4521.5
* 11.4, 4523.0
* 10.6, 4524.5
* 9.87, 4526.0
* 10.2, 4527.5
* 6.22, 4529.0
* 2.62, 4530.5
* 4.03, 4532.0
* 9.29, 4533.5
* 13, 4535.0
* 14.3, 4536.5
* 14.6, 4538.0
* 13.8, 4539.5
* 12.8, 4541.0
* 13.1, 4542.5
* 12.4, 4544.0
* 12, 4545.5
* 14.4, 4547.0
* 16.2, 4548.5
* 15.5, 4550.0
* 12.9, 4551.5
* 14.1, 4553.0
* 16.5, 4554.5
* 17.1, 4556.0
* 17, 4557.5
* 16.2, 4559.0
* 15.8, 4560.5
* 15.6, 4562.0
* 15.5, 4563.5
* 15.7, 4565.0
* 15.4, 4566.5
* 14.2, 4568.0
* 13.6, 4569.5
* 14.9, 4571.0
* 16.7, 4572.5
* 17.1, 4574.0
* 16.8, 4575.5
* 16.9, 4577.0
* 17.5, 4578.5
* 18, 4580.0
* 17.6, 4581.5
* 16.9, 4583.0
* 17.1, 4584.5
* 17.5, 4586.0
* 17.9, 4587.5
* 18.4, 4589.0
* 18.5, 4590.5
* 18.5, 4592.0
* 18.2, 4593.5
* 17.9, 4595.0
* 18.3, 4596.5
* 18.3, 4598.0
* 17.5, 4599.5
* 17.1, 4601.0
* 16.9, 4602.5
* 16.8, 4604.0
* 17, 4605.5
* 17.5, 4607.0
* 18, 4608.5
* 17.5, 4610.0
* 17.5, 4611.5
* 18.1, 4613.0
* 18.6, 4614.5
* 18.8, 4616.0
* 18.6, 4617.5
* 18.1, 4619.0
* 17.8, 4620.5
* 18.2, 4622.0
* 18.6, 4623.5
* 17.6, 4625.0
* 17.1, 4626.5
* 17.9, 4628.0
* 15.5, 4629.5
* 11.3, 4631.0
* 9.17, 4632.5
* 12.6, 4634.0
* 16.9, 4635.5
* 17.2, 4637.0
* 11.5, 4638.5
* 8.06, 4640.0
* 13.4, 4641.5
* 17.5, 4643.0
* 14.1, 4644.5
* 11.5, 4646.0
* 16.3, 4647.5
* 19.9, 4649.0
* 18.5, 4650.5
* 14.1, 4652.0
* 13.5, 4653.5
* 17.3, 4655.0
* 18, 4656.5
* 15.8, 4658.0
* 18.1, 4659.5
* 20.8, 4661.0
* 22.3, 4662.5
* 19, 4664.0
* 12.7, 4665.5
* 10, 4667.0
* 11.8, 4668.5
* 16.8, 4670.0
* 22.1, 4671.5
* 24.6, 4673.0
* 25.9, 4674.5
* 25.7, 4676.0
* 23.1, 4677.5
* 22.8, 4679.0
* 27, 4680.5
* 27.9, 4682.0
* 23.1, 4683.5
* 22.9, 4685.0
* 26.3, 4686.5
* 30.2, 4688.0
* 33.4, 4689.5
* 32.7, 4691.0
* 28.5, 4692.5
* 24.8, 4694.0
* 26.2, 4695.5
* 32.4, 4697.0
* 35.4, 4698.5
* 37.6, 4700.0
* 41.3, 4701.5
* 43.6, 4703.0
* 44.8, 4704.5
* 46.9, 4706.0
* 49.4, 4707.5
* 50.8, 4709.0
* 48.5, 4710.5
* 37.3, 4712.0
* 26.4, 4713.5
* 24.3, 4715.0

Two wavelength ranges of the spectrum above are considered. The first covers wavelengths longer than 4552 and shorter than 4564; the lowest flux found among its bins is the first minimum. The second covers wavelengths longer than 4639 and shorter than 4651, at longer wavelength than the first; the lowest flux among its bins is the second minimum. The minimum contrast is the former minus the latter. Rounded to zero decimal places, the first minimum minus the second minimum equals 6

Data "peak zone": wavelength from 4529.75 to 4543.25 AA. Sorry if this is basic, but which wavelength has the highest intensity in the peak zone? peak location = 4538.0 AA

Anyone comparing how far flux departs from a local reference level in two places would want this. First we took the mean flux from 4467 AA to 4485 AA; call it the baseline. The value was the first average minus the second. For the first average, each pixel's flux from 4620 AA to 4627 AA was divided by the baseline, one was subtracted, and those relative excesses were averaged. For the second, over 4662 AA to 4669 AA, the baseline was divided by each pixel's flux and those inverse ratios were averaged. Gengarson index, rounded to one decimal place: -0.1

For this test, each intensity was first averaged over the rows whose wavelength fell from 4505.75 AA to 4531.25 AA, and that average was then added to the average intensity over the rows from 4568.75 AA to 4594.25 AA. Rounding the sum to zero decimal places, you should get 26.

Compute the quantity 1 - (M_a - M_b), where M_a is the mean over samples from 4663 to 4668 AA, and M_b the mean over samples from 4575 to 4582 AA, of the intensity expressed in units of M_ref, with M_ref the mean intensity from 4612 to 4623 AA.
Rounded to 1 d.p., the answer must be 1.2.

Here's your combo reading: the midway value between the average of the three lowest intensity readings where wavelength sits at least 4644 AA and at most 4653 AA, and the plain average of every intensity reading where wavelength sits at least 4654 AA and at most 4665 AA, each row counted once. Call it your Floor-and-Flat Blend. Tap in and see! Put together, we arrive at 16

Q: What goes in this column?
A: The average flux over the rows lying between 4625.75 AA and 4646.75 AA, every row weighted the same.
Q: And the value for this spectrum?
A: 14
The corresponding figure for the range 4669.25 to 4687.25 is 24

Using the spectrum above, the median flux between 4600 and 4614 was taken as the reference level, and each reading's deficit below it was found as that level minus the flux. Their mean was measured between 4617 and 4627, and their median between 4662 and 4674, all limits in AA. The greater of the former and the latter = 0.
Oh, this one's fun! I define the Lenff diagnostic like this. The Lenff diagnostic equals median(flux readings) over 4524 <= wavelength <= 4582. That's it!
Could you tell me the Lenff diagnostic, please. 14.6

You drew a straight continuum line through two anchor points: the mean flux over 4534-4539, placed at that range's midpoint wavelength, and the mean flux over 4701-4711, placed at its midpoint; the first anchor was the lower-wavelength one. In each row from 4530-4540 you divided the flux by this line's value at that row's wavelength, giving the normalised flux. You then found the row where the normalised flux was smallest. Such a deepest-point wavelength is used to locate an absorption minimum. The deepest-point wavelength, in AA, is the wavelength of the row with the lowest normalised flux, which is 4530.5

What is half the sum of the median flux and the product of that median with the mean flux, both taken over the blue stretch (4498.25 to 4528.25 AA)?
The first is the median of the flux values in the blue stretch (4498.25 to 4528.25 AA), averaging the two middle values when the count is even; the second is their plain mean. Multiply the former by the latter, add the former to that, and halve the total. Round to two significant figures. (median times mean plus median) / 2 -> 68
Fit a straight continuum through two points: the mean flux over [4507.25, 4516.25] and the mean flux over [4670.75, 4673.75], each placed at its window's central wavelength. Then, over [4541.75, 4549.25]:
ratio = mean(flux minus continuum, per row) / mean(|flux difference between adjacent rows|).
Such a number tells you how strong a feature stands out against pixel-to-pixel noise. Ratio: -1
